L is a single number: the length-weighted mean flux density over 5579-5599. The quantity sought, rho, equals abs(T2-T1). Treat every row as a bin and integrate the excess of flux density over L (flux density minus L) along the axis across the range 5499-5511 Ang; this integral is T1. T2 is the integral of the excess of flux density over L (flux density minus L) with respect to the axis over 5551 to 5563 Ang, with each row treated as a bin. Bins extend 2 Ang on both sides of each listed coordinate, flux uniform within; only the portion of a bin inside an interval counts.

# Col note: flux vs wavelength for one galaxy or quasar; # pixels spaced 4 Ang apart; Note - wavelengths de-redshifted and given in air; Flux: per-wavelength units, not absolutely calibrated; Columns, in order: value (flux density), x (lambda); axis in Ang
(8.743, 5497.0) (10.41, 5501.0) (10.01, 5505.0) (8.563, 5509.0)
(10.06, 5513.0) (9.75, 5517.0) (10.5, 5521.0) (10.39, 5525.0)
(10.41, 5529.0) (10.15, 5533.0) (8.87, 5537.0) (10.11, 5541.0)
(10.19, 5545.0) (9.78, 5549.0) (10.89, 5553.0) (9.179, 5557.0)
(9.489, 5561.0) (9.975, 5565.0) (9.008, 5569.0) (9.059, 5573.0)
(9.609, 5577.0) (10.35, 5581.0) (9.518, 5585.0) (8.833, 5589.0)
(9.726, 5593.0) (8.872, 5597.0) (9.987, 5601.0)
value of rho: 2.3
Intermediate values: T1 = 2.4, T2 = 5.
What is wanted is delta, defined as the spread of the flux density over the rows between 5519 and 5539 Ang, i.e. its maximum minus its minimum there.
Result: 1.6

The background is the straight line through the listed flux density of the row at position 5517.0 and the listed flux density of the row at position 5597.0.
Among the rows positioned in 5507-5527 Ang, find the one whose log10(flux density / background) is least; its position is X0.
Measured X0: 5509.0 Ang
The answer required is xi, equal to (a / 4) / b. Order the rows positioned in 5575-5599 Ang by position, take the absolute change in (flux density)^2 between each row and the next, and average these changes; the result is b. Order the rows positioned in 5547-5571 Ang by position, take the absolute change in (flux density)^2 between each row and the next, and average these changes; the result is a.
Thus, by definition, 0.30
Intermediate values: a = 18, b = 15.3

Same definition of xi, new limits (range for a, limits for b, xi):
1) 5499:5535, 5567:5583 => 0.33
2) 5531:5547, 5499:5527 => 0.29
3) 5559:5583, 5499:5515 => 0.13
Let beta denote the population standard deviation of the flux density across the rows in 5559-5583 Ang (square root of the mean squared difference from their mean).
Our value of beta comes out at 0.48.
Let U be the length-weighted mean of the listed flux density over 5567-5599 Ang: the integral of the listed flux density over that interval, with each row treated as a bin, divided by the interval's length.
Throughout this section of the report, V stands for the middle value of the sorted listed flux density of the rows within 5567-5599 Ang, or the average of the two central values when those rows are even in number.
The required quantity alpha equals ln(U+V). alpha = 2.93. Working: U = 9.4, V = 9.3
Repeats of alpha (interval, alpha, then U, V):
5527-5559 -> 3.00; 9.9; 10.1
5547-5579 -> 2.95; 9.6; 9.5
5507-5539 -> 2.99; 9.8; 10.1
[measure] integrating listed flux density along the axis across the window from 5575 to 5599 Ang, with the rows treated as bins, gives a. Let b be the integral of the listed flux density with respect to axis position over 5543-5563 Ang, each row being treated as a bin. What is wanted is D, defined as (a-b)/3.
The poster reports 10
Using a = 228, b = 198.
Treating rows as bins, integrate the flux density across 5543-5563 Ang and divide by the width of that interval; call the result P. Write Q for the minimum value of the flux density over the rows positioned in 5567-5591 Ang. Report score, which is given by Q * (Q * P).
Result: 773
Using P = 9.9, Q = 8.833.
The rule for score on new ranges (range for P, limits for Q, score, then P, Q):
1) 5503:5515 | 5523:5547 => 751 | 9.5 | 8.87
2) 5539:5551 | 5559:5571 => 814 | 10.0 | 9.008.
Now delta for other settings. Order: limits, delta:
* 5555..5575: 1.0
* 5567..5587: 1.3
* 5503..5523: 1.9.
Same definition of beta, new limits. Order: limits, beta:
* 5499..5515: 0.71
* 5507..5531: 0.67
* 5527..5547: 0.55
